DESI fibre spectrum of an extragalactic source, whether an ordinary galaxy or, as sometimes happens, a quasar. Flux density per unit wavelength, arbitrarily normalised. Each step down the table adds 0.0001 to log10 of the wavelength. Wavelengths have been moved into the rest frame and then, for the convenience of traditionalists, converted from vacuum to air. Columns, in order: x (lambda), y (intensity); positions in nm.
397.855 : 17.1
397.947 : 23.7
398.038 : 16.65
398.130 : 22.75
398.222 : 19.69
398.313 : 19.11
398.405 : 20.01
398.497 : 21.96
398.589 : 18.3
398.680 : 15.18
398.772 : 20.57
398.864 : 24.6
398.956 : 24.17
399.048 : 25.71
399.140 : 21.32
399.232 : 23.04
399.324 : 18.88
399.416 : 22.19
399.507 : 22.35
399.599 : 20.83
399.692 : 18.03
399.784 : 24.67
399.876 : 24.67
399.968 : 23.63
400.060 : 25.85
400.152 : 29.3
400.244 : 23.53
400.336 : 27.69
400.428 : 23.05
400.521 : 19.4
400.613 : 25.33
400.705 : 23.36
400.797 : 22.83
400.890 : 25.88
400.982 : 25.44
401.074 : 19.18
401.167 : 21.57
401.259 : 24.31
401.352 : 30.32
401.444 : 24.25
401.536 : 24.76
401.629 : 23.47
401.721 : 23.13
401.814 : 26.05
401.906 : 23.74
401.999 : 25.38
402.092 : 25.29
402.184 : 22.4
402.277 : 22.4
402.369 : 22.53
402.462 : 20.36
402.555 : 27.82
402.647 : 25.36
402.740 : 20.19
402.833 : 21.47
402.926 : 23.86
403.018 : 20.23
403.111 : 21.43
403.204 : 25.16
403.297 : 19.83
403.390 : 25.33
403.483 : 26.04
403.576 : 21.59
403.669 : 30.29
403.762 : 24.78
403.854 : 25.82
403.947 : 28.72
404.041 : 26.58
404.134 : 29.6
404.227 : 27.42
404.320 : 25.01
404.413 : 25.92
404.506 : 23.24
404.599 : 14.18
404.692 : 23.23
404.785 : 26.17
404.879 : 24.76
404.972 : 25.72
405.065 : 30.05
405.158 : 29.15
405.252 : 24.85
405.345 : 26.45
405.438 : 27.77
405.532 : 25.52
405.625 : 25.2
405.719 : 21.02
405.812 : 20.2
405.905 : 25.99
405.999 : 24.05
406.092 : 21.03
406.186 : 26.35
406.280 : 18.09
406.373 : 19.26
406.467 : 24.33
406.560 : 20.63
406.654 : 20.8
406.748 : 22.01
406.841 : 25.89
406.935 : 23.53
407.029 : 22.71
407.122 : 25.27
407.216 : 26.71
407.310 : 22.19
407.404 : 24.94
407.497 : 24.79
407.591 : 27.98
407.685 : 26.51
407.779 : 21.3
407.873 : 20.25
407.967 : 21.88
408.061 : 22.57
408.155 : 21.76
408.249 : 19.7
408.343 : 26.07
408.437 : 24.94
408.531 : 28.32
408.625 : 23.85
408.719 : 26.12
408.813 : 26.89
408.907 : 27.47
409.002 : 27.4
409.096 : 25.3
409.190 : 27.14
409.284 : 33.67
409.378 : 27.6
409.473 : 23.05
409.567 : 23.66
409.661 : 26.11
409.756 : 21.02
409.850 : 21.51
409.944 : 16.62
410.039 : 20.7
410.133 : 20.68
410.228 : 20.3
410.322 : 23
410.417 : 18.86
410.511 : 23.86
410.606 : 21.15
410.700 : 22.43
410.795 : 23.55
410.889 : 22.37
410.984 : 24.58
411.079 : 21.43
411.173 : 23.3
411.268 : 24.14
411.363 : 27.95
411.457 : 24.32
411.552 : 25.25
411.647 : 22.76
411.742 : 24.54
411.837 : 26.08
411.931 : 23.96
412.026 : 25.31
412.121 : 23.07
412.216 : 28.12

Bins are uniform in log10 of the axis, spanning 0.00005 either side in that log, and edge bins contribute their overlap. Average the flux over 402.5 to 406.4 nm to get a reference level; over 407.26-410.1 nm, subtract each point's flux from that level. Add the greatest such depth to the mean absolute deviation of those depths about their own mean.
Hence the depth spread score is 10.5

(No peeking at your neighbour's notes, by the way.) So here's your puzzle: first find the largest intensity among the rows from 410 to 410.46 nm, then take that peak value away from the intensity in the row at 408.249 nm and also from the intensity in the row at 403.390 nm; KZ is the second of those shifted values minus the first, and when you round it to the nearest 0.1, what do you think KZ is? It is 5.6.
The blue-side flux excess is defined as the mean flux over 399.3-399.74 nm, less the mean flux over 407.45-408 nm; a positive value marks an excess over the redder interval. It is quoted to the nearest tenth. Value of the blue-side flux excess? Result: -3.3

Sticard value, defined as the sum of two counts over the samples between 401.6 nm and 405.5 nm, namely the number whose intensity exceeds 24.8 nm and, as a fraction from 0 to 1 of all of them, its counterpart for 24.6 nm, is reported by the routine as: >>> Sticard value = 23.6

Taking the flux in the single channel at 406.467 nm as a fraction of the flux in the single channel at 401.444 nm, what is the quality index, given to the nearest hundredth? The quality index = 1.00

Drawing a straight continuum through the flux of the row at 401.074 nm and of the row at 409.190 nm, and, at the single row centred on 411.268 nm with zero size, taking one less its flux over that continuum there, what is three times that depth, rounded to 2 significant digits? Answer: 0.52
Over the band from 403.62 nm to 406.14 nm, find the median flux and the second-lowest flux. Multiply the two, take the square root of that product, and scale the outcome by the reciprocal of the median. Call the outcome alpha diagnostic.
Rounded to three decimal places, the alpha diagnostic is 0.886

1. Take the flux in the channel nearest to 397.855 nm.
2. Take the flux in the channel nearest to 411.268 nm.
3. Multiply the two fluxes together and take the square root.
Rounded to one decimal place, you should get 20.3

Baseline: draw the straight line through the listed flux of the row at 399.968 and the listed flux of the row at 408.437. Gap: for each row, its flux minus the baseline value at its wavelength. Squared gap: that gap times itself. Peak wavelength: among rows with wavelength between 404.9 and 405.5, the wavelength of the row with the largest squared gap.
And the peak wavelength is 405.065 nm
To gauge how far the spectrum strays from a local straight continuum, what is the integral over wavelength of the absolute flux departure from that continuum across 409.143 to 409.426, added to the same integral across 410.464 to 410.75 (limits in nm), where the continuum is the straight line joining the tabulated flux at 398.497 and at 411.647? 2.22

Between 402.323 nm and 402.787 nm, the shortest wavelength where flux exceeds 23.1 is 402.555 nm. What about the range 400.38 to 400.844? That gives 400.613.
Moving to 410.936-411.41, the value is 410.984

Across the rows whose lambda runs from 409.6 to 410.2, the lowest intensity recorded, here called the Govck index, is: 16.62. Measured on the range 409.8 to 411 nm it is 16.62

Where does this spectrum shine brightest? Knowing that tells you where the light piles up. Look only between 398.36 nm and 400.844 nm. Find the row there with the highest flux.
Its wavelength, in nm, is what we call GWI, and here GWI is 400.152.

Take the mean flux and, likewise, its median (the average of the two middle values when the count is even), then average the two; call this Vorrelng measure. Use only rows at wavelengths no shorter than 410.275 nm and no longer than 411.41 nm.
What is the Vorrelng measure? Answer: 23.1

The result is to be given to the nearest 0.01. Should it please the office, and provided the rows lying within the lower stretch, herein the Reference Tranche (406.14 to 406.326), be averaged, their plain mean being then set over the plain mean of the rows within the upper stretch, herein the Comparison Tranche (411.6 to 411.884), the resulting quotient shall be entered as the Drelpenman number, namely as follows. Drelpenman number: 0.91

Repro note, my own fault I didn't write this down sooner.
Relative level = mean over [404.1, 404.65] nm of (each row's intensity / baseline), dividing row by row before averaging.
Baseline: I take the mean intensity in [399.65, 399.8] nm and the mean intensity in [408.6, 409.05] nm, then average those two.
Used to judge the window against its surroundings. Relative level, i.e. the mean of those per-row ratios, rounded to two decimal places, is 1.02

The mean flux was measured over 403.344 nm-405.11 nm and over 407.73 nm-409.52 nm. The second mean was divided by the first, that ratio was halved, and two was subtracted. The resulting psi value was -1.51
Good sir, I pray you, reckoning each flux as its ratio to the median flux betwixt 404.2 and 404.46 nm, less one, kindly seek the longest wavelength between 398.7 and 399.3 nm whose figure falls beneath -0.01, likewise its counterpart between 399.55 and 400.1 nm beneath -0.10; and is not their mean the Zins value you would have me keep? 399.46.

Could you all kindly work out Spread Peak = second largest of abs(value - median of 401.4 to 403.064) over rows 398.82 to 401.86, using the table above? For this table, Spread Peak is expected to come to 5.7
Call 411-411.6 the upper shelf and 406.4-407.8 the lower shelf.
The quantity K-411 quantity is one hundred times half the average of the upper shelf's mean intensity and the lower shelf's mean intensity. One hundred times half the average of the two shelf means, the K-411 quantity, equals 1209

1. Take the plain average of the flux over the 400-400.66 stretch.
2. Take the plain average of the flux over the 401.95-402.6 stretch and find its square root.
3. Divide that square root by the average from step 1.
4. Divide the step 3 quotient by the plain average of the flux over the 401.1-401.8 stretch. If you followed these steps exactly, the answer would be 0.0080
